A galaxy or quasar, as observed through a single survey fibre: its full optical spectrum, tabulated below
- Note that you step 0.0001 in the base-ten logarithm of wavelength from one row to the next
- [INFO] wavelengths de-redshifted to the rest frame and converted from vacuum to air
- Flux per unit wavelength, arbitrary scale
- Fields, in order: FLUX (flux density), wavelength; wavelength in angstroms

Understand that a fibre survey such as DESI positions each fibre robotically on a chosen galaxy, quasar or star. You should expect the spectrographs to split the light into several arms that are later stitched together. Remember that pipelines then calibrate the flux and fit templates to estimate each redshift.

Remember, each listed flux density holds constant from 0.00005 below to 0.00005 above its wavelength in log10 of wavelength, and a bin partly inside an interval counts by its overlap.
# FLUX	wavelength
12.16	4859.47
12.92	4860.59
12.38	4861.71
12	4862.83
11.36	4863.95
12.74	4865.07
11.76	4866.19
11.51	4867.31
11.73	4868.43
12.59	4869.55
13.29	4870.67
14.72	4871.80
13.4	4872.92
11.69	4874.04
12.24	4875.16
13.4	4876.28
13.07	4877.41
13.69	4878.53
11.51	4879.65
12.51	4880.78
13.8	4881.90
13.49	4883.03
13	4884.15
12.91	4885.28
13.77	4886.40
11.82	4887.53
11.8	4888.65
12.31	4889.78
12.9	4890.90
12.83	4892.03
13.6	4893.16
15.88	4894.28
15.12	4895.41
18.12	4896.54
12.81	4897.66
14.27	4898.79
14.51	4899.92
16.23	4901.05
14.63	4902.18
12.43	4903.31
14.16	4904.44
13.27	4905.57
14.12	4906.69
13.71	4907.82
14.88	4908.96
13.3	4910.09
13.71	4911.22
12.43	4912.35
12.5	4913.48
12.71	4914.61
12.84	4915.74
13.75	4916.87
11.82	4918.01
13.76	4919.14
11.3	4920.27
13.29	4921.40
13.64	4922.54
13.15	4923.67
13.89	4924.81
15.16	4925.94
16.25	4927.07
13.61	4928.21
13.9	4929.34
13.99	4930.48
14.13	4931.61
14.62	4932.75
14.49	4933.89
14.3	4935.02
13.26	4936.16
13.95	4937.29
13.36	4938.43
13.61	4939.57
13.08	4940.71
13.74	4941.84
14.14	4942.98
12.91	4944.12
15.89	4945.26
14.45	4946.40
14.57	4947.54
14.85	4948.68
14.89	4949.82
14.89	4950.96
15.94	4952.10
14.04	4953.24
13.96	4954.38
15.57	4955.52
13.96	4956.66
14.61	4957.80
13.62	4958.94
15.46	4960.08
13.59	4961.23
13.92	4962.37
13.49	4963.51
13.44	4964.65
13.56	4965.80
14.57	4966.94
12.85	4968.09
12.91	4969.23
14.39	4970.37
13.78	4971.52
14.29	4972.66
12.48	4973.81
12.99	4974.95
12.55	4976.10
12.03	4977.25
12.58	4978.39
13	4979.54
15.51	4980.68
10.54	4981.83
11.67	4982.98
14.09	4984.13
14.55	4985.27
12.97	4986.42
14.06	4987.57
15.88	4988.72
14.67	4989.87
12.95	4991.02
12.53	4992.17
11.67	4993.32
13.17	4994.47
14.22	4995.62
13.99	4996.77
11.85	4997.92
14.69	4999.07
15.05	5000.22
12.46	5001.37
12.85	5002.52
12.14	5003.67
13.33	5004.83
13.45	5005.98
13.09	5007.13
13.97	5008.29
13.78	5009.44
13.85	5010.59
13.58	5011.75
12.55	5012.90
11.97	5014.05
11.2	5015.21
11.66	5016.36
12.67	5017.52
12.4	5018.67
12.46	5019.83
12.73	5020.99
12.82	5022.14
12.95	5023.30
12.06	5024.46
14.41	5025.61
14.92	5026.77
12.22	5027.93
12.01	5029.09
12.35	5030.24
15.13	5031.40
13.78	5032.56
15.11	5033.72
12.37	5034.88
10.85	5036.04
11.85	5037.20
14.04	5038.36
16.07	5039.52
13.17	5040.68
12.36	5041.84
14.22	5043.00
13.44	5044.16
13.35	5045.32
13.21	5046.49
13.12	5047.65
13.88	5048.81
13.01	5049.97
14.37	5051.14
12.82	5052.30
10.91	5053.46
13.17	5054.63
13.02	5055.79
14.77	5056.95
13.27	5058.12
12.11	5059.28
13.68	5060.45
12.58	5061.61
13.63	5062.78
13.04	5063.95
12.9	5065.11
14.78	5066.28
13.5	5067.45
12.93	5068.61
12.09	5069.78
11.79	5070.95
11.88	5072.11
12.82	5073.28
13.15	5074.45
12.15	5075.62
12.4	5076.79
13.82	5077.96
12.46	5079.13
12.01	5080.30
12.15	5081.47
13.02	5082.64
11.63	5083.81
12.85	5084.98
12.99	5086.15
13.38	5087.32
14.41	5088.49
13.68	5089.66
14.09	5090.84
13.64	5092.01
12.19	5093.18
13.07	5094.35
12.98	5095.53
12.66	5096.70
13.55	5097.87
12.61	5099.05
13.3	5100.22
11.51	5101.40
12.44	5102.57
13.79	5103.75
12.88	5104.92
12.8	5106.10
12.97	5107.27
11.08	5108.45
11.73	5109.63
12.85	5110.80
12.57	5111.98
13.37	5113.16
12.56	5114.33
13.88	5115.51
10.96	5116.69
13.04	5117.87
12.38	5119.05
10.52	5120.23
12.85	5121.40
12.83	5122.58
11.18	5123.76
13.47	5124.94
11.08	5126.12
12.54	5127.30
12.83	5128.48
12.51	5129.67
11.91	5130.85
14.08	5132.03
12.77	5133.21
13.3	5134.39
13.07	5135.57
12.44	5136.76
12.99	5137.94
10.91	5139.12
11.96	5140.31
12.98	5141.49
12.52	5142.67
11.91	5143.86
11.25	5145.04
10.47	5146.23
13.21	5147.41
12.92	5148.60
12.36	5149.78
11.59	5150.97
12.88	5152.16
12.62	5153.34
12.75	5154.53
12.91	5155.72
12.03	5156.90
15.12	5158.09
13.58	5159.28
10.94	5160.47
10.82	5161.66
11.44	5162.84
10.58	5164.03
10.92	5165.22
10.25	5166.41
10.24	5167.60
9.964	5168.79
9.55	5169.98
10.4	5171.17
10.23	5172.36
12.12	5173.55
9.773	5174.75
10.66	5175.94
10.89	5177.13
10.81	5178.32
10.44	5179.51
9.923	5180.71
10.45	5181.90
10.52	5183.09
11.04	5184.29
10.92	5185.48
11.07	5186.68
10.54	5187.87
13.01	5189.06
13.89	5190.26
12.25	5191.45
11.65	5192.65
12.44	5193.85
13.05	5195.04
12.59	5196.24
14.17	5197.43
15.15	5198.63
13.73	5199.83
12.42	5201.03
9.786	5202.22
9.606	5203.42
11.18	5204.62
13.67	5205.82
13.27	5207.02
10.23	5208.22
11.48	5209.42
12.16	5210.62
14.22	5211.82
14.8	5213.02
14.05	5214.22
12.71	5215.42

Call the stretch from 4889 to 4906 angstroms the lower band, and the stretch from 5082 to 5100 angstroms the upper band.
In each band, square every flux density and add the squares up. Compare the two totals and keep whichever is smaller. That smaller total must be 2588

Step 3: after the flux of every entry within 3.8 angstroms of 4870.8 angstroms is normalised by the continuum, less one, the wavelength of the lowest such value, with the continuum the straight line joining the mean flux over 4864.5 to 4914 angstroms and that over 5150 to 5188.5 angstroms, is 4867.31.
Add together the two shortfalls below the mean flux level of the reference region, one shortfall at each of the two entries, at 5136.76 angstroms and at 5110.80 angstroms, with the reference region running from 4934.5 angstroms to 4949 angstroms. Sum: 3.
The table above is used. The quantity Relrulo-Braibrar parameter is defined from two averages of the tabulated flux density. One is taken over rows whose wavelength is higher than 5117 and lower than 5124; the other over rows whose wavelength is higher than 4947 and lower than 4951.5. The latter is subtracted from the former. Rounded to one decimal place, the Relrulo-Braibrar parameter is -2.7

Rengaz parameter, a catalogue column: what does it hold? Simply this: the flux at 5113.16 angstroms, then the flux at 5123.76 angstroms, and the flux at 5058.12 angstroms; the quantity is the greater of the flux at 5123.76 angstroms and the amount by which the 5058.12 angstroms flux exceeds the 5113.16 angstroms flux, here 11.2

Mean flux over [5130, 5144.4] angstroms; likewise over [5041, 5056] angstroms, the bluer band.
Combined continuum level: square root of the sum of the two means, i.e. 5.07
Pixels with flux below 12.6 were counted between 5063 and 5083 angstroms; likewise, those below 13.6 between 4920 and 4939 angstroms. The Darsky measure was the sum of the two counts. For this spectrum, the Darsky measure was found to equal 13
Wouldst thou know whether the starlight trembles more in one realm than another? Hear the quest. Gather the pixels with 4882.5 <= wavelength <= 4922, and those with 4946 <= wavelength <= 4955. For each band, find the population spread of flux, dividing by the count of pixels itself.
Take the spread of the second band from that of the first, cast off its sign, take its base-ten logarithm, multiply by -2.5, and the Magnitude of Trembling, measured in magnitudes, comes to 0.3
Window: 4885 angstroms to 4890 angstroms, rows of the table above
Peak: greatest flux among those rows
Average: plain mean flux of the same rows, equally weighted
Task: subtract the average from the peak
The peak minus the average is 1.25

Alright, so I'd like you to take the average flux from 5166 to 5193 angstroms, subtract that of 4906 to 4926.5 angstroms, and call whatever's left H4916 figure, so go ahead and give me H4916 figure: -2.44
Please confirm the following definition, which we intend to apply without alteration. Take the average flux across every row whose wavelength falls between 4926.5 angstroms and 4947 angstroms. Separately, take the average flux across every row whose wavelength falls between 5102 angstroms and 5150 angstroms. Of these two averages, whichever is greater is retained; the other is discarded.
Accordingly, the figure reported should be 14.09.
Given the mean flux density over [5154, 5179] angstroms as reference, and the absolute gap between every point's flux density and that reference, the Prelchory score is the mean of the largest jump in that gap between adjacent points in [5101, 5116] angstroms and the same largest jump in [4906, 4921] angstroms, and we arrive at 2.02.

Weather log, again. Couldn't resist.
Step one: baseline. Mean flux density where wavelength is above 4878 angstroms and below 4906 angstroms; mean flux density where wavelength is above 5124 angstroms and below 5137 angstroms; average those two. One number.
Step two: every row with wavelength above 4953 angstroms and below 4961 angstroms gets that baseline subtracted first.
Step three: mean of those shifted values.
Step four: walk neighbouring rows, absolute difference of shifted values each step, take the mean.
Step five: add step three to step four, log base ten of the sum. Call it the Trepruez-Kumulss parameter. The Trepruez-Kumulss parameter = 0.38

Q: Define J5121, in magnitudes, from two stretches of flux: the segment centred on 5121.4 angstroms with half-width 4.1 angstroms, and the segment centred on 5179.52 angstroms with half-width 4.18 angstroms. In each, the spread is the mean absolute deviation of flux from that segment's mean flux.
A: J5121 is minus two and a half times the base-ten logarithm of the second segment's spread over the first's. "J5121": 1.4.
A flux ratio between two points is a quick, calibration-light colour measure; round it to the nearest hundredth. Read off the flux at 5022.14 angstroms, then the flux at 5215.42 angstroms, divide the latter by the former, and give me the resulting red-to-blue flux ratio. 0.99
